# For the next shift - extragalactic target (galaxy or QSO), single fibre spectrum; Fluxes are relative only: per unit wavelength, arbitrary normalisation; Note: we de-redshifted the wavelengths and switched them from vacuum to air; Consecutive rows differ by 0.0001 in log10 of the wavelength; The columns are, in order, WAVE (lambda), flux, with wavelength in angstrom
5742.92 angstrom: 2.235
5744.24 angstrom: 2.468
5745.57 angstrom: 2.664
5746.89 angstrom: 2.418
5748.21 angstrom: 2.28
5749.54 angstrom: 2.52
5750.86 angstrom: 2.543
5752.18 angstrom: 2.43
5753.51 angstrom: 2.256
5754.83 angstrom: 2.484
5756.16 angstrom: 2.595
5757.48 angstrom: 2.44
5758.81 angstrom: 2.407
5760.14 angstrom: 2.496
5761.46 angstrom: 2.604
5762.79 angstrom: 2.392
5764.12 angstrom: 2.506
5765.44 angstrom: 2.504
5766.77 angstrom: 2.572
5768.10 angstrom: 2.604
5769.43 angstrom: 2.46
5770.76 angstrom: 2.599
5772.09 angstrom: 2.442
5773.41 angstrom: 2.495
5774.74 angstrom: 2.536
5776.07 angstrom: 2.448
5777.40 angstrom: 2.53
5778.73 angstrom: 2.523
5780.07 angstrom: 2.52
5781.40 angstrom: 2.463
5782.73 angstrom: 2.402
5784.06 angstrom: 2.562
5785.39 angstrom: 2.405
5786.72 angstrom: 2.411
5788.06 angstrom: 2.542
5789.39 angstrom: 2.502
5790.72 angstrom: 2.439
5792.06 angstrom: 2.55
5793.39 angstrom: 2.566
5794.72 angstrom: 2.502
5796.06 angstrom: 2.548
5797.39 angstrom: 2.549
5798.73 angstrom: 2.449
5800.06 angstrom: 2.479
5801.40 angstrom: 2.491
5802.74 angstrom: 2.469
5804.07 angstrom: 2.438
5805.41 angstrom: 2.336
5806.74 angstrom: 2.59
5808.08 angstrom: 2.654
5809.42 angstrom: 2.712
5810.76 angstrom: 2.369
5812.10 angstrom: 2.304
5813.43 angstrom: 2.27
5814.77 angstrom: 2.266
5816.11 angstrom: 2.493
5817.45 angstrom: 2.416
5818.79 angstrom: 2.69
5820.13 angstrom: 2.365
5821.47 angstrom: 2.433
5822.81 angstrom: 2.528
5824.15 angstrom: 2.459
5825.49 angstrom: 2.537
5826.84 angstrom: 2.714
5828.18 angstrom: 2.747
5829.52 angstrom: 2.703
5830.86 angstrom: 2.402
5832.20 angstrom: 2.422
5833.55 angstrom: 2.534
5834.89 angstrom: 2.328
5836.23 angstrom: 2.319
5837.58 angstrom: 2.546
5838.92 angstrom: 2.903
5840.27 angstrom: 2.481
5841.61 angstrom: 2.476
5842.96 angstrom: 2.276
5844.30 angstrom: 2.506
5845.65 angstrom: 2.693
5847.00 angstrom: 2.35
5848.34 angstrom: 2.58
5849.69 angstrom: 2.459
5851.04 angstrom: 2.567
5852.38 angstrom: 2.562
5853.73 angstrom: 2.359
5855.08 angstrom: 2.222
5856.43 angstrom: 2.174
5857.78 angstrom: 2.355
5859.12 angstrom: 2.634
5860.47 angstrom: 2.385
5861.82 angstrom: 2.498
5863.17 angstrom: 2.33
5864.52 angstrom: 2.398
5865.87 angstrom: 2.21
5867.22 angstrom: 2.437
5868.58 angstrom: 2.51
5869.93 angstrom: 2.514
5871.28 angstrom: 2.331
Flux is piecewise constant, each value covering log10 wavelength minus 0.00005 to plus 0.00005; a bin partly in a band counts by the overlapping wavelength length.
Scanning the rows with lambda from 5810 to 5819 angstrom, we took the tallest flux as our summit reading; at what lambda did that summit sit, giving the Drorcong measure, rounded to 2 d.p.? 5818.79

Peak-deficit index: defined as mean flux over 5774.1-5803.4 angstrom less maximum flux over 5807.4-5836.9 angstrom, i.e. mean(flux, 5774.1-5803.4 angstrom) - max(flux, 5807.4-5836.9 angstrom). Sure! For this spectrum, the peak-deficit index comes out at -0.25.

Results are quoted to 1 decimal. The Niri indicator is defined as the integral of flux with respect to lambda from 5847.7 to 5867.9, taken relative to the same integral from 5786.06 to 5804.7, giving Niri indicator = 1.0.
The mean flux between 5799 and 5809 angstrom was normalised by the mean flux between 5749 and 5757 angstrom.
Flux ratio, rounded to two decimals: 1.01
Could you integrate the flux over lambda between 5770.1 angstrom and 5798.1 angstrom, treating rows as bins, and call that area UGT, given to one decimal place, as 70.0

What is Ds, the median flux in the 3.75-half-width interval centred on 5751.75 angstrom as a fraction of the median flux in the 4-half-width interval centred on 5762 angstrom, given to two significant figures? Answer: 0.98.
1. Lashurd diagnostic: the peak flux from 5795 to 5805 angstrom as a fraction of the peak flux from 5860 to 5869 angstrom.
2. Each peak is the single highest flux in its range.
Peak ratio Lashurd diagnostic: 1.02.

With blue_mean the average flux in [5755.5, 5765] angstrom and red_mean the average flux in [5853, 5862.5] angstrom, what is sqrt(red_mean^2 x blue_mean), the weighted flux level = 3.75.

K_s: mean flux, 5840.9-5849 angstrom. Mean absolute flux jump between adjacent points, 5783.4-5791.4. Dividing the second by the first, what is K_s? 0.032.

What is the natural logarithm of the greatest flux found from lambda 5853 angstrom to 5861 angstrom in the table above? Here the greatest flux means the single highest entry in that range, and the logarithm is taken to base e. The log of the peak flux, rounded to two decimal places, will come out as 0.97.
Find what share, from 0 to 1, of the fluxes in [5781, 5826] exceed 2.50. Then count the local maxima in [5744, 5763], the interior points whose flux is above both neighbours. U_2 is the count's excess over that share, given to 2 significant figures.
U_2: 3.6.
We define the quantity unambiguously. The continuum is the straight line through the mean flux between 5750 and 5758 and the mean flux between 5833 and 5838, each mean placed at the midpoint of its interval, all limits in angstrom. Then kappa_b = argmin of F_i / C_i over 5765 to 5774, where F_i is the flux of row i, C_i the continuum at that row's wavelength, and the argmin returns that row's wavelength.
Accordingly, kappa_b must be 5772.09 angstrom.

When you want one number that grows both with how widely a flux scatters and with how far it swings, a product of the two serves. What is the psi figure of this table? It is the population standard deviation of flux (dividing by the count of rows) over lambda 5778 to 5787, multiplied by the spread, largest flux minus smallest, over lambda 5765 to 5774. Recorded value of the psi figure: 0.010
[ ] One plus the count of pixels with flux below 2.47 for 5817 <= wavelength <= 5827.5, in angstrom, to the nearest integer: 5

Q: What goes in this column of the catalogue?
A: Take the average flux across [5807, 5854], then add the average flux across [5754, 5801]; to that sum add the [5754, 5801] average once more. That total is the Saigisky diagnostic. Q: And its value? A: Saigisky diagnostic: 7.50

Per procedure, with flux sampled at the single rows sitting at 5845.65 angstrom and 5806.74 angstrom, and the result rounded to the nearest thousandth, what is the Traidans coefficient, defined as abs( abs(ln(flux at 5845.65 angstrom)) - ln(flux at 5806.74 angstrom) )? 0.039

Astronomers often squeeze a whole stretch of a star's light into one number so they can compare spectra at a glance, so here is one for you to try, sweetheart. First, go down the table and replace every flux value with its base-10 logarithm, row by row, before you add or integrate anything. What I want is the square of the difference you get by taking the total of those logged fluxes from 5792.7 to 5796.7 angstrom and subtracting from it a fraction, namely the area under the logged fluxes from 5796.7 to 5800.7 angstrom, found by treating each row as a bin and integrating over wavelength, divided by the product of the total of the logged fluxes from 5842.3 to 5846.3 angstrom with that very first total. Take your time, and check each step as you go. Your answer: 0.0122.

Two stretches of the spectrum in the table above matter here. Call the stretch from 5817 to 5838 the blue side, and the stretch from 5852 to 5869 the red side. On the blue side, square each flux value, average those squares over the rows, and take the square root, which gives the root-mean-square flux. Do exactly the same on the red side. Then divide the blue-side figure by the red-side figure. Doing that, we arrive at 1.05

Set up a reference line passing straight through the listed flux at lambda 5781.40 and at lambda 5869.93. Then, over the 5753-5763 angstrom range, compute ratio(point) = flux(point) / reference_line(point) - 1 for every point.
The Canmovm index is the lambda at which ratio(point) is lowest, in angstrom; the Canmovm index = 5753.51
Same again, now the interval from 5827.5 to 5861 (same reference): 5856.43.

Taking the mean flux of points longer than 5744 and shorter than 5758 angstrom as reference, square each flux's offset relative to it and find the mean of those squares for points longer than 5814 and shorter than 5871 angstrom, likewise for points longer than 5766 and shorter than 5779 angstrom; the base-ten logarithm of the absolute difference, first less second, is -1.77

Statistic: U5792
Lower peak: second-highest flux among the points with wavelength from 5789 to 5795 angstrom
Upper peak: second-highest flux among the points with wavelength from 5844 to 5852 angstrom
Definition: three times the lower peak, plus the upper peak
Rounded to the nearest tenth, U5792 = 10.2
